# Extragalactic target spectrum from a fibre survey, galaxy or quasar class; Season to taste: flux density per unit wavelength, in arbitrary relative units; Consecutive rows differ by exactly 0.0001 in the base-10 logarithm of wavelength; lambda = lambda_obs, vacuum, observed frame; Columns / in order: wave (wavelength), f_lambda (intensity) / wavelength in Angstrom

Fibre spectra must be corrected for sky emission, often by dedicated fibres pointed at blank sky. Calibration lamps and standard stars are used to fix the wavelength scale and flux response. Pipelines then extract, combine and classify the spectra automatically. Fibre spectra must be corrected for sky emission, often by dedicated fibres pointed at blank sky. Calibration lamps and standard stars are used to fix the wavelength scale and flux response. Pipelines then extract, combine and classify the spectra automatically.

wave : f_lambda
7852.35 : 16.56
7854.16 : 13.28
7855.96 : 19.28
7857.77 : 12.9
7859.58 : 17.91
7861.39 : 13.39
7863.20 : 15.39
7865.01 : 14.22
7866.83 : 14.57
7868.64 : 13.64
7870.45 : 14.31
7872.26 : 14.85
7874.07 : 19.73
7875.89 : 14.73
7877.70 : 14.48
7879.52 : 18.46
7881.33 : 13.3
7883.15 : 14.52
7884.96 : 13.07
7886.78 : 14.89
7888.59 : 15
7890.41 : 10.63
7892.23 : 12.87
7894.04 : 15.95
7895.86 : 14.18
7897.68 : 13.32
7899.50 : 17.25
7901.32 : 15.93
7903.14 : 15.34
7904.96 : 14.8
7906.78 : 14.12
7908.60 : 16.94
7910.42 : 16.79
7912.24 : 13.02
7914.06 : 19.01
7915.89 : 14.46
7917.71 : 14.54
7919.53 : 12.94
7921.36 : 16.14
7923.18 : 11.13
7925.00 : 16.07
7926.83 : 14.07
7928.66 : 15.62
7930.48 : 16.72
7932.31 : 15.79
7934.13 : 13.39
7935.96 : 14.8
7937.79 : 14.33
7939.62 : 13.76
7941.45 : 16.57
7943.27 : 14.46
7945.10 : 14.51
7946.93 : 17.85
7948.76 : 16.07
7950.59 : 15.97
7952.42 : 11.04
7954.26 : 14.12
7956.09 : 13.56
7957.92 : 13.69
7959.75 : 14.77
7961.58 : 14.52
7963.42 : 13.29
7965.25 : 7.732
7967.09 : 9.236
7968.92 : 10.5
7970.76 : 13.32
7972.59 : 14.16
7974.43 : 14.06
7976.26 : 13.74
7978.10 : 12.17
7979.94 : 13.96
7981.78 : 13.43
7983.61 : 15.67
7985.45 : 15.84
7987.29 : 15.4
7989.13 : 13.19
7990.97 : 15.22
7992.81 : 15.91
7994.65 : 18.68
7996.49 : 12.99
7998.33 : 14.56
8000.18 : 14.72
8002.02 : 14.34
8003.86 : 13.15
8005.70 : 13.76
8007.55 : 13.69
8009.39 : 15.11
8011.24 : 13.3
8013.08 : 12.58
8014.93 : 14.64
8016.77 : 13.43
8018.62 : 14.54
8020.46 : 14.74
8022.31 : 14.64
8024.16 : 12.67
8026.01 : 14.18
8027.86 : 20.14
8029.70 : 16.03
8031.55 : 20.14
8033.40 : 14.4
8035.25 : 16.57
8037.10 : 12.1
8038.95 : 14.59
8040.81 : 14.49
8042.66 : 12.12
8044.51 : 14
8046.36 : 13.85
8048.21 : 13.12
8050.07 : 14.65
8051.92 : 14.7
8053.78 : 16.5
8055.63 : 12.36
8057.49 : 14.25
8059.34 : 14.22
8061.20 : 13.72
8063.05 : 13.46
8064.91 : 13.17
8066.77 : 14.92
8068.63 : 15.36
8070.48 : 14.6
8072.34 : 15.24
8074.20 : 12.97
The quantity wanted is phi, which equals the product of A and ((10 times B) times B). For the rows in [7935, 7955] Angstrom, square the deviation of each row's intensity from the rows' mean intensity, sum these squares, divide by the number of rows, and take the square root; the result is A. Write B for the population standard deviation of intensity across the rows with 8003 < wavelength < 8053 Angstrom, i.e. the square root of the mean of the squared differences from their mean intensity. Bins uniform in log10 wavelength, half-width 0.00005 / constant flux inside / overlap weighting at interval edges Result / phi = 61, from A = 1.69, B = 1.9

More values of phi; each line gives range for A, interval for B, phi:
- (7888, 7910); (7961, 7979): 87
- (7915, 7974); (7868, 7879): 88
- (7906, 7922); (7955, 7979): 84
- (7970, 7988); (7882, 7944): 32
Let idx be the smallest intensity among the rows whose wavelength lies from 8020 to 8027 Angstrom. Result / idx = 12.67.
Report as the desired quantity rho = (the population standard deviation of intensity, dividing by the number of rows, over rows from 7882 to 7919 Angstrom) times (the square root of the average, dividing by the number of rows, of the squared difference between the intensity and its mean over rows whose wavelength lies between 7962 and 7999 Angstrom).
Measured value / 4.3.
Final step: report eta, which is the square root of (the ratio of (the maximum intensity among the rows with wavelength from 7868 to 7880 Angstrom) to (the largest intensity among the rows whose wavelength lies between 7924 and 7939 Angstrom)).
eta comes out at 1.09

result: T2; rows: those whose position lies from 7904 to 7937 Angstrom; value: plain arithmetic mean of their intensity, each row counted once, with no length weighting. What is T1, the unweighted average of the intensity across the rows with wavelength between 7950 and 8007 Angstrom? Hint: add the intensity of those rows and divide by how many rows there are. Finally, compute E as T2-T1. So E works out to 1.3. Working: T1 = 13.8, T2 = 15.02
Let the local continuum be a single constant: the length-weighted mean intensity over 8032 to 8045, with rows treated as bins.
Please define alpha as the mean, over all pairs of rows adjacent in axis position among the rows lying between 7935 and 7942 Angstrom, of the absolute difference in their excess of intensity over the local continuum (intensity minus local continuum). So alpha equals 1.3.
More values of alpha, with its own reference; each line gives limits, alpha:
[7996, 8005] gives 0.8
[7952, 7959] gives 1.3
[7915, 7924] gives 2.5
